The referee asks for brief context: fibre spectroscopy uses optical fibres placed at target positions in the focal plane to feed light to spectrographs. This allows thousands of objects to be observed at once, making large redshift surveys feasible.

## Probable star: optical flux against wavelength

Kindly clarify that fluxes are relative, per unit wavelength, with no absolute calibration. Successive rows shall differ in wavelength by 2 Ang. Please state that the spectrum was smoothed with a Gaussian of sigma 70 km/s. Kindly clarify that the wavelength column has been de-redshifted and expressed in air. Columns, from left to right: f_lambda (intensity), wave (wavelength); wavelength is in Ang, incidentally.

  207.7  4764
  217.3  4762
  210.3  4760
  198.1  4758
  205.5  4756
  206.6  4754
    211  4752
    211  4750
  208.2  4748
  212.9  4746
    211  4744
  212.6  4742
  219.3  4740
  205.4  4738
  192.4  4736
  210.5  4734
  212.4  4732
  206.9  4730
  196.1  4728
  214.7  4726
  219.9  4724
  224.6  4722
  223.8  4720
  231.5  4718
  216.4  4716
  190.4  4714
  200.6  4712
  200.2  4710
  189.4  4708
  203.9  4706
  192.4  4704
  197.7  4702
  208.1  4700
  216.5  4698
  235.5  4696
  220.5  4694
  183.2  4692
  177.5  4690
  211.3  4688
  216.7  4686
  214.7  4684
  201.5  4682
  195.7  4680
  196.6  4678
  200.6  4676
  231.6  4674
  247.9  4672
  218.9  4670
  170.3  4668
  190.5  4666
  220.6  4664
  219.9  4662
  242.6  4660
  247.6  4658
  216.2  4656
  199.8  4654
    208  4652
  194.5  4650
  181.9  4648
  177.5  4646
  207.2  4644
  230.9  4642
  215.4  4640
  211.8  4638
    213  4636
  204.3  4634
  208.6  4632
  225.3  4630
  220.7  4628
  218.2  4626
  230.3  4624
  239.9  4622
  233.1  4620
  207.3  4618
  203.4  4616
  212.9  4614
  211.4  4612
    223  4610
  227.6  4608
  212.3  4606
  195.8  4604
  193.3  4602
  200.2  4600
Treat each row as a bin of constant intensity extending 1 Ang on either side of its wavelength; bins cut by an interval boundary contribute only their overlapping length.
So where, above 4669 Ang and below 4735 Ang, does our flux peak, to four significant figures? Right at 4672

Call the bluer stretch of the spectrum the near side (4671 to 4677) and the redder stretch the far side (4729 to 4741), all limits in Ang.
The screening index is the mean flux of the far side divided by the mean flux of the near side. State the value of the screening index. 0.92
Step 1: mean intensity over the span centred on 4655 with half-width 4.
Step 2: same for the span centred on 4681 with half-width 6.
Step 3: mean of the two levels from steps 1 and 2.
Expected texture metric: 211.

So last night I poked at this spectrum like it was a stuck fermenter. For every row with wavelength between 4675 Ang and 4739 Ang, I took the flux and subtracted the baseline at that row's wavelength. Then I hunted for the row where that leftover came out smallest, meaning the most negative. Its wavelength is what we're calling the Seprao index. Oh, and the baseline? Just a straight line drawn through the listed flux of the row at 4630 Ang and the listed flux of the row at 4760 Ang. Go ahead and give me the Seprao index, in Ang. 4690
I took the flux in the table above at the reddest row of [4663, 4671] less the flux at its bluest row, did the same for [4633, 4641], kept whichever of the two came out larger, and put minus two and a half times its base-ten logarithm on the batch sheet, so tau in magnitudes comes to -2.6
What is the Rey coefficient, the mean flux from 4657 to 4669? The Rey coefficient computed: 215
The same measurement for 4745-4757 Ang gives 209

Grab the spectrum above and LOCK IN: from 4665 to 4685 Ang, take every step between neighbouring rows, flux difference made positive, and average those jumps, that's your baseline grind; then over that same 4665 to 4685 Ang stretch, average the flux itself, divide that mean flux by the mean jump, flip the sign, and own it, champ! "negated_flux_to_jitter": -11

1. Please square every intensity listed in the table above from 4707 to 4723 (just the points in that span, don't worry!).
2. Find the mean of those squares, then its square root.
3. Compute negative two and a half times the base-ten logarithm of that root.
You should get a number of -5.81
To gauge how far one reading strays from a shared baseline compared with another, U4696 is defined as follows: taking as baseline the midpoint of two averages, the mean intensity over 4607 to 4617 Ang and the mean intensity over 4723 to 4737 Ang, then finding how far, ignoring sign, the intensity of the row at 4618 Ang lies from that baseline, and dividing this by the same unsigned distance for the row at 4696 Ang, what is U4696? 0.2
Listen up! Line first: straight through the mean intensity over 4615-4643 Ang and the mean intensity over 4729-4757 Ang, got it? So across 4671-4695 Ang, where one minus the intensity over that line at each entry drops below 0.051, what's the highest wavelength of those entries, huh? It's 4694 Ang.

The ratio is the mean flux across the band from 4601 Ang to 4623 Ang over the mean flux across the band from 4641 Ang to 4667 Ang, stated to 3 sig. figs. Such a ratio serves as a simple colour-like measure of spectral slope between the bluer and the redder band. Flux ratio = 1.02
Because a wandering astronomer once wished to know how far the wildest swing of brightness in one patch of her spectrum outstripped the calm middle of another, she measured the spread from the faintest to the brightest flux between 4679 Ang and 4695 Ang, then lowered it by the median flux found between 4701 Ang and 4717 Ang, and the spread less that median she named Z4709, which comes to -156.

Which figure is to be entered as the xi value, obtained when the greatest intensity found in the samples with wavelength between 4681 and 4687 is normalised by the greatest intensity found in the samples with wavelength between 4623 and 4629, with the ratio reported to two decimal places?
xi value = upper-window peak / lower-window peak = 0.94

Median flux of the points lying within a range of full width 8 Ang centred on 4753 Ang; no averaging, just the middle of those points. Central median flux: 209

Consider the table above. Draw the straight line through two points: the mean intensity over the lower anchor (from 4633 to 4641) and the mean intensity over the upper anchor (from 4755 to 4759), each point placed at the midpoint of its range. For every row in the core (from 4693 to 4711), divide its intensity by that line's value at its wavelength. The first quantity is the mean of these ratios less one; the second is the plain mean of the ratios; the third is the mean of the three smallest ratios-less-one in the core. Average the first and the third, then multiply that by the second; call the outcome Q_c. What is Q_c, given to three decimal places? -0.028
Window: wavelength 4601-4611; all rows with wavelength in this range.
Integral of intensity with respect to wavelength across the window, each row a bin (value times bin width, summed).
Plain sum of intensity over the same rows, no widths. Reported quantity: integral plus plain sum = 3156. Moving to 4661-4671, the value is 3061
